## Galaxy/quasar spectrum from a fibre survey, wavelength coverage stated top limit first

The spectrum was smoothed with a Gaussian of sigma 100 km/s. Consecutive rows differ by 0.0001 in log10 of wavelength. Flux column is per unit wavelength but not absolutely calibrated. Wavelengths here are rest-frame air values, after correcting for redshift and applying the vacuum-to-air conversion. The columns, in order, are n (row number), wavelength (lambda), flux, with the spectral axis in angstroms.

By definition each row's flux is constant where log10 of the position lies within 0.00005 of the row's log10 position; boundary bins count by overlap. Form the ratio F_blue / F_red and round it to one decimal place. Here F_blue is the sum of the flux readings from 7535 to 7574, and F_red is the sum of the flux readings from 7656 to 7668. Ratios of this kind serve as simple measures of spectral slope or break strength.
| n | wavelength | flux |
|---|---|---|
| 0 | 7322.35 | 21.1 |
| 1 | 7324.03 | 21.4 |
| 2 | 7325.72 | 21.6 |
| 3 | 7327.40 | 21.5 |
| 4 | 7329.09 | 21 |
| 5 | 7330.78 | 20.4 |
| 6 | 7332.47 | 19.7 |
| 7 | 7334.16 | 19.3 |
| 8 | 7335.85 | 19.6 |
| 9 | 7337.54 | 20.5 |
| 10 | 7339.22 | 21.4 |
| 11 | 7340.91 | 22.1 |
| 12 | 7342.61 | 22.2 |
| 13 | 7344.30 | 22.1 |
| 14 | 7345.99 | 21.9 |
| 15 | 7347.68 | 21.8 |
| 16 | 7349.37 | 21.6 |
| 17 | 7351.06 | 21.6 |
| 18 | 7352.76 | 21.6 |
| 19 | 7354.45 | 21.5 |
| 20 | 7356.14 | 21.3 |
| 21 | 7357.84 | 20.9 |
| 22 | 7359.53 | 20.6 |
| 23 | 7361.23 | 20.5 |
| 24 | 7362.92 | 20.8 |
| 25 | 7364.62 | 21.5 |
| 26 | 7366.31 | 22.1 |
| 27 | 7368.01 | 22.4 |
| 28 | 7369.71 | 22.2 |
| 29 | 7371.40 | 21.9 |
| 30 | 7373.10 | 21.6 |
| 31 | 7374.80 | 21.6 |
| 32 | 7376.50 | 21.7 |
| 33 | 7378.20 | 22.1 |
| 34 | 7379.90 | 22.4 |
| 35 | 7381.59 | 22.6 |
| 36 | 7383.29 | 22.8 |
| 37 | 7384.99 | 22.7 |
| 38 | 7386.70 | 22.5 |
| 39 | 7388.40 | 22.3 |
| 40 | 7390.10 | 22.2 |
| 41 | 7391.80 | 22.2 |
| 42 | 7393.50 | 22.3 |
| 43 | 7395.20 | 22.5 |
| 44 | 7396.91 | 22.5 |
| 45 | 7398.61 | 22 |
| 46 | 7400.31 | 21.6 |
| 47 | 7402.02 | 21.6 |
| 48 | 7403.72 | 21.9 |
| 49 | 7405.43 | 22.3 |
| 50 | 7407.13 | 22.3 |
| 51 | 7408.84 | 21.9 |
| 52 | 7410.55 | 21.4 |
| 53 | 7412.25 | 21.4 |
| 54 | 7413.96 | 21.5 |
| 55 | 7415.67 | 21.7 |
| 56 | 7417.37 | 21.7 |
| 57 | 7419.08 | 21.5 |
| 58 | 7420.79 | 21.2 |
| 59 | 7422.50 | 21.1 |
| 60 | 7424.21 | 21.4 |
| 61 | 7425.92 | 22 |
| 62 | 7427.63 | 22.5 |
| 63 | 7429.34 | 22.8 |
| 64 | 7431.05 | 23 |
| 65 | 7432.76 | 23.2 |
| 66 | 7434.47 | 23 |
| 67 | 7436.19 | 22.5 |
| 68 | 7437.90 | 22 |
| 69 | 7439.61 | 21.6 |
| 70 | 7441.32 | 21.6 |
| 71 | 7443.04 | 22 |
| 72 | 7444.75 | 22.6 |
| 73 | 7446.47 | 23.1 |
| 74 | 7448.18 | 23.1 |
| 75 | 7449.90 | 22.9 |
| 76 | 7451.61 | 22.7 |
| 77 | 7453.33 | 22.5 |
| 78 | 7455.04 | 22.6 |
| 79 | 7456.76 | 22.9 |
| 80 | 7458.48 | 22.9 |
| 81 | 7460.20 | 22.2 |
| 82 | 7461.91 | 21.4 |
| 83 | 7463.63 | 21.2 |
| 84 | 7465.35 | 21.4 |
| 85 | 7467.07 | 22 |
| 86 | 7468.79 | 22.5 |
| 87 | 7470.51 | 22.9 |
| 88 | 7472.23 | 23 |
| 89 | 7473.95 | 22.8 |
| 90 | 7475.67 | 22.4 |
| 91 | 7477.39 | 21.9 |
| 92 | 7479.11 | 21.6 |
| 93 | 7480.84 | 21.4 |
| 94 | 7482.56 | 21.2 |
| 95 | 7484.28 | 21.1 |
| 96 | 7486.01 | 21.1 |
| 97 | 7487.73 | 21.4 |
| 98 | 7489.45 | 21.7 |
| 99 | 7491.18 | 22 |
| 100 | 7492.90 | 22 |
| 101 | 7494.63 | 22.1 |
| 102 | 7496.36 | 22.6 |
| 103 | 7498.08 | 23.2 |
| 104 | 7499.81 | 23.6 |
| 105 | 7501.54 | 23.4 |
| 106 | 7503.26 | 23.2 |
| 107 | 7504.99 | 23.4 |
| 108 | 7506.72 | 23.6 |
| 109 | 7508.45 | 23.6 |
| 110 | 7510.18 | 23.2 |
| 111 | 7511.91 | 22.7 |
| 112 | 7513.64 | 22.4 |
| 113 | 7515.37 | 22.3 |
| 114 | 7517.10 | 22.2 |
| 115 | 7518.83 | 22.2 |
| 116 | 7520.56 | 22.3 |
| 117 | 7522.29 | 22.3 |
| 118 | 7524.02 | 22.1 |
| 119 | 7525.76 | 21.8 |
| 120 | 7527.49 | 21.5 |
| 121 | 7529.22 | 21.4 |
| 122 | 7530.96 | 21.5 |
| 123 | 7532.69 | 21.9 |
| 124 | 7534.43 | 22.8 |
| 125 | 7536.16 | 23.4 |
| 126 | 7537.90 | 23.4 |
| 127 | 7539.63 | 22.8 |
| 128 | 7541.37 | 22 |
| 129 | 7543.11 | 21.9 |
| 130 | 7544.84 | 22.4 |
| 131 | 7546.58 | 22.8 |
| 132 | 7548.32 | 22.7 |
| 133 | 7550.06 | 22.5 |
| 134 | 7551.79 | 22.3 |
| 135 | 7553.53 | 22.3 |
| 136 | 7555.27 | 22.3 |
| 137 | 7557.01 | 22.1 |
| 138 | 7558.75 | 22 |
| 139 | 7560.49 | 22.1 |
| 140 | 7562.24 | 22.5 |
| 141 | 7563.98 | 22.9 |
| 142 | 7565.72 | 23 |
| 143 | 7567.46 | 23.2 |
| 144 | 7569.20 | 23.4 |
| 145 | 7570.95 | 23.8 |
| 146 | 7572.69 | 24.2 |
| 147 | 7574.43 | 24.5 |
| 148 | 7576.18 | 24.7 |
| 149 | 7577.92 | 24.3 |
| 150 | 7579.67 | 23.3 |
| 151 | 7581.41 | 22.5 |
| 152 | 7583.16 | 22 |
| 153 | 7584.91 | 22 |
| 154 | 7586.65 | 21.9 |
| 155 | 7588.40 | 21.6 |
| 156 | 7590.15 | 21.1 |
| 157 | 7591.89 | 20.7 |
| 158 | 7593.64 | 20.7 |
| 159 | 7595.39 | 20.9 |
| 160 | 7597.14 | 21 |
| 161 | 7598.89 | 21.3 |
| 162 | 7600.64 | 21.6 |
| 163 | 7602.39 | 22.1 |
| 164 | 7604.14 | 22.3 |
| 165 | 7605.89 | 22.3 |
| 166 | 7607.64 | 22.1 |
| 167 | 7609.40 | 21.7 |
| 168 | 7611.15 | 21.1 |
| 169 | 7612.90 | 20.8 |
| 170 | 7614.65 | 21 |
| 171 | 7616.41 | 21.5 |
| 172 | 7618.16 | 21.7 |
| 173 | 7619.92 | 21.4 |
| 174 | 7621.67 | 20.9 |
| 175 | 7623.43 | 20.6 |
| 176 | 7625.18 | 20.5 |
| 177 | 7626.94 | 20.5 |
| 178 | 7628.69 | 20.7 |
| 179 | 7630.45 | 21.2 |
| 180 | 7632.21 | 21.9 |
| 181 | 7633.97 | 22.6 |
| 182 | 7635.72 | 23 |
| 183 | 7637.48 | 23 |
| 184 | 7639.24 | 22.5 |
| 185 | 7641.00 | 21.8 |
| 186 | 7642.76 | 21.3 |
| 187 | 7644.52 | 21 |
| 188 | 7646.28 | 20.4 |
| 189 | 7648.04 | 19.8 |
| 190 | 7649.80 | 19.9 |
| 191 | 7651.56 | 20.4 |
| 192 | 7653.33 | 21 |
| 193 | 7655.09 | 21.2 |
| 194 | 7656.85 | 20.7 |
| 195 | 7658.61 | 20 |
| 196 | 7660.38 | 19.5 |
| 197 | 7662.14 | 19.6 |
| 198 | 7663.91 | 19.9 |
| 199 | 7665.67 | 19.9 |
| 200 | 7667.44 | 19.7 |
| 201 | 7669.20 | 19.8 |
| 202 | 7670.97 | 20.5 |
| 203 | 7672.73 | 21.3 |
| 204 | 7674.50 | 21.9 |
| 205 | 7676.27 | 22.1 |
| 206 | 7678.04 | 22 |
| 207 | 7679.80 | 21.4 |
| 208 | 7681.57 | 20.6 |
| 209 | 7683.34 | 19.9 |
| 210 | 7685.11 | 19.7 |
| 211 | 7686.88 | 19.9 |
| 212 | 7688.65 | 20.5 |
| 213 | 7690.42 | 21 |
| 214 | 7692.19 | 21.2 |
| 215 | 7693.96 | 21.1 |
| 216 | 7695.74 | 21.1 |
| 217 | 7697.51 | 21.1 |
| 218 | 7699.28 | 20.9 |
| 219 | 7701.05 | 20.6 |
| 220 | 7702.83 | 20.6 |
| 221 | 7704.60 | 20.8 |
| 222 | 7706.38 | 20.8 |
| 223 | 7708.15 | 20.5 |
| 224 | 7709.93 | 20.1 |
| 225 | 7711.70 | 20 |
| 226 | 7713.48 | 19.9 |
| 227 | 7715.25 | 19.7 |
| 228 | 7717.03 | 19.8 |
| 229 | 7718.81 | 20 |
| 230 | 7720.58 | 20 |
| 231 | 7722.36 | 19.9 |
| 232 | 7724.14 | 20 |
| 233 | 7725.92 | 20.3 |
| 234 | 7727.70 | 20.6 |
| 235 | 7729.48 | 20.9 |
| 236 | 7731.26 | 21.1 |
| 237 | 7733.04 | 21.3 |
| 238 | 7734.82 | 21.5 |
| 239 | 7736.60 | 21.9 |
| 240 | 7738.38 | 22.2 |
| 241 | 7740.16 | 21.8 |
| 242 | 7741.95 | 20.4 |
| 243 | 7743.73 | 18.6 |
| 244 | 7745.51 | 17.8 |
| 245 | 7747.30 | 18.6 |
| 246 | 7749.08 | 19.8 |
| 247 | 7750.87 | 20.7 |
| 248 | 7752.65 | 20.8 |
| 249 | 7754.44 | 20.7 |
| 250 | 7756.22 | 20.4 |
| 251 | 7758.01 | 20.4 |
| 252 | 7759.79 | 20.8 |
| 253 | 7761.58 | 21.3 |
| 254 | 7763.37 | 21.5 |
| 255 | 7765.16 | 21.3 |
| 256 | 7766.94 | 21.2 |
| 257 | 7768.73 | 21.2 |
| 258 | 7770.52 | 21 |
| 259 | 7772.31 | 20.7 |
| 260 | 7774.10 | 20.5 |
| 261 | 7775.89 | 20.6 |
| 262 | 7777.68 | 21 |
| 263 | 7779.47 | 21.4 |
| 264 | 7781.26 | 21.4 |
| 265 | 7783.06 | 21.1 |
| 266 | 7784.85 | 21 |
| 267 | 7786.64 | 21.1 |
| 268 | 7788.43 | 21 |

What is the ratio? 3.6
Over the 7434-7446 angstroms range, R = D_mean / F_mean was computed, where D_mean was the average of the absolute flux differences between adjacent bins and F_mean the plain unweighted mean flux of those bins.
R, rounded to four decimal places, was 0.0180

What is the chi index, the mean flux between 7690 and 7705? 20.9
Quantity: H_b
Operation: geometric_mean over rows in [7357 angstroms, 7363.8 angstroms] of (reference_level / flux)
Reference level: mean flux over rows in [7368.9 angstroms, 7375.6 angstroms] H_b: 1.05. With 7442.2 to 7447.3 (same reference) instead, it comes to 0.97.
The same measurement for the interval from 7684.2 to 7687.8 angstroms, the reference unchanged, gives 1.10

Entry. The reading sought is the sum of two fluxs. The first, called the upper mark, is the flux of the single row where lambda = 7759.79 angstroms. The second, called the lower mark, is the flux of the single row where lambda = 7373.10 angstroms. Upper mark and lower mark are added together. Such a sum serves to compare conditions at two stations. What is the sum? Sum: 42.4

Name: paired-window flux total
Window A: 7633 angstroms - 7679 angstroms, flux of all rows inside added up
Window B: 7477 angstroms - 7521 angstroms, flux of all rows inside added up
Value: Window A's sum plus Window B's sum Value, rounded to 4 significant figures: 1126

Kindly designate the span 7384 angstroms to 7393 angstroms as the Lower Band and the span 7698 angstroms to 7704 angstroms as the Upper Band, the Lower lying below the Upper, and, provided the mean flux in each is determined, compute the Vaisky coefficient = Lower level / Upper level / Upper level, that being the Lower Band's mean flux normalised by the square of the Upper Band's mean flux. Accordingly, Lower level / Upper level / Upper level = 0.052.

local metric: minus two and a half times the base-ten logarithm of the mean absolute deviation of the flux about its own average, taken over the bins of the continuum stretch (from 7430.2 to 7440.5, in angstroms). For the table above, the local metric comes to 0.72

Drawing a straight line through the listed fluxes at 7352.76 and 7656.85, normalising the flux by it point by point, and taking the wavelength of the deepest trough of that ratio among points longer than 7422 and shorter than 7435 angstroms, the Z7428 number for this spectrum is 7422.50 angstroms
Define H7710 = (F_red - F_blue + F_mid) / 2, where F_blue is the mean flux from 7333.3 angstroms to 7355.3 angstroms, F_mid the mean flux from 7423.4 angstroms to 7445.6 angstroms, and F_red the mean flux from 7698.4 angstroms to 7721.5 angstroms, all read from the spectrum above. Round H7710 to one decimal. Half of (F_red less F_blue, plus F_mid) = 10.6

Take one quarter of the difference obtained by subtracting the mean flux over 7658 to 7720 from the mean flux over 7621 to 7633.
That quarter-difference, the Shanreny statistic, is 0.10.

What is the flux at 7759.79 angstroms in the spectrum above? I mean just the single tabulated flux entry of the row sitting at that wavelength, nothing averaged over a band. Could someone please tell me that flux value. 20.8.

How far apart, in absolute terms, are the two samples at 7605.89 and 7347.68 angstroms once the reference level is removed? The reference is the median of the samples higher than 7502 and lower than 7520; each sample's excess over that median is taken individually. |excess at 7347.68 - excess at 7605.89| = 0.50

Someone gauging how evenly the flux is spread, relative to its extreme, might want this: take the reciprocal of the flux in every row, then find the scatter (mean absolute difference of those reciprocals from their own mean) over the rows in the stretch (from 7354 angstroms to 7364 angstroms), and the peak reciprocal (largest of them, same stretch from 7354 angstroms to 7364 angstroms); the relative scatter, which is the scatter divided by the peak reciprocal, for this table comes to 0.014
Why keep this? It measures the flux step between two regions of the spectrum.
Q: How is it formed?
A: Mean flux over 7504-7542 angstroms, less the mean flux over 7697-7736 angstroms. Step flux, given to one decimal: 2.0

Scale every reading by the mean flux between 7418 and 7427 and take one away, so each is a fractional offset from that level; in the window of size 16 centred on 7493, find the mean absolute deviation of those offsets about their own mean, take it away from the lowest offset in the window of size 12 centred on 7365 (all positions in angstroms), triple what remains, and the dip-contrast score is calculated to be -0.22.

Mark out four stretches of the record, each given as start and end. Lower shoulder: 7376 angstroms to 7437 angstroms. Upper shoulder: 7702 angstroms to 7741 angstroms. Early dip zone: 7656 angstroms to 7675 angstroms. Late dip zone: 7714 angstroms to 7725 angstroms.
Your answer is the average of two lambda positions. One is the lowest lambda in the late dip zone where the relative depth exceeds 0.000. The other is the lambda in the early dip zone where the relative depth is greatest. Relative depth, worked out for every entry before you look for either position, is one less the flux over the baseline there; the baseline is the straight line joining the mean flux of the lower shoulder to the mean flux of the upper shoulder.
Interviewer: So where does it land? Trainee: 7687.8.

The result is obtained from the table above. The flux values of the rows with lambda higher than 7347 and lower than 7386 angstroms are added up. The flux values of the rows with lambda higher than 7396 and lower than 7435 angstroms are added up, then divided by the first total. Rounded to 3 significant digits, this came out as 1.01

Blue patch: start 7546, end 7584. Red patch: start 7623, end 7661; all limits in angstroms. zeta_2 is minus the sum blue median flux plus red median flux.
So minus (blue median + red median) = -43.6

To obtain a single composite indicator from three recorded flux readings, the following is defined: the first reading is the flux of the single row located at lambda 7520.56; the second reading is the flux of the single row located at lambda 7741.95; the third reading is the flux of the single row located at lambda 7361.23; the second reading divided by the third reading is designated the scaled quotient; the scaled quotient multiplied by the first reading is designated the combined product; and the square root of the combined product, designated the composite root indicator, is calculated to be 4.7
